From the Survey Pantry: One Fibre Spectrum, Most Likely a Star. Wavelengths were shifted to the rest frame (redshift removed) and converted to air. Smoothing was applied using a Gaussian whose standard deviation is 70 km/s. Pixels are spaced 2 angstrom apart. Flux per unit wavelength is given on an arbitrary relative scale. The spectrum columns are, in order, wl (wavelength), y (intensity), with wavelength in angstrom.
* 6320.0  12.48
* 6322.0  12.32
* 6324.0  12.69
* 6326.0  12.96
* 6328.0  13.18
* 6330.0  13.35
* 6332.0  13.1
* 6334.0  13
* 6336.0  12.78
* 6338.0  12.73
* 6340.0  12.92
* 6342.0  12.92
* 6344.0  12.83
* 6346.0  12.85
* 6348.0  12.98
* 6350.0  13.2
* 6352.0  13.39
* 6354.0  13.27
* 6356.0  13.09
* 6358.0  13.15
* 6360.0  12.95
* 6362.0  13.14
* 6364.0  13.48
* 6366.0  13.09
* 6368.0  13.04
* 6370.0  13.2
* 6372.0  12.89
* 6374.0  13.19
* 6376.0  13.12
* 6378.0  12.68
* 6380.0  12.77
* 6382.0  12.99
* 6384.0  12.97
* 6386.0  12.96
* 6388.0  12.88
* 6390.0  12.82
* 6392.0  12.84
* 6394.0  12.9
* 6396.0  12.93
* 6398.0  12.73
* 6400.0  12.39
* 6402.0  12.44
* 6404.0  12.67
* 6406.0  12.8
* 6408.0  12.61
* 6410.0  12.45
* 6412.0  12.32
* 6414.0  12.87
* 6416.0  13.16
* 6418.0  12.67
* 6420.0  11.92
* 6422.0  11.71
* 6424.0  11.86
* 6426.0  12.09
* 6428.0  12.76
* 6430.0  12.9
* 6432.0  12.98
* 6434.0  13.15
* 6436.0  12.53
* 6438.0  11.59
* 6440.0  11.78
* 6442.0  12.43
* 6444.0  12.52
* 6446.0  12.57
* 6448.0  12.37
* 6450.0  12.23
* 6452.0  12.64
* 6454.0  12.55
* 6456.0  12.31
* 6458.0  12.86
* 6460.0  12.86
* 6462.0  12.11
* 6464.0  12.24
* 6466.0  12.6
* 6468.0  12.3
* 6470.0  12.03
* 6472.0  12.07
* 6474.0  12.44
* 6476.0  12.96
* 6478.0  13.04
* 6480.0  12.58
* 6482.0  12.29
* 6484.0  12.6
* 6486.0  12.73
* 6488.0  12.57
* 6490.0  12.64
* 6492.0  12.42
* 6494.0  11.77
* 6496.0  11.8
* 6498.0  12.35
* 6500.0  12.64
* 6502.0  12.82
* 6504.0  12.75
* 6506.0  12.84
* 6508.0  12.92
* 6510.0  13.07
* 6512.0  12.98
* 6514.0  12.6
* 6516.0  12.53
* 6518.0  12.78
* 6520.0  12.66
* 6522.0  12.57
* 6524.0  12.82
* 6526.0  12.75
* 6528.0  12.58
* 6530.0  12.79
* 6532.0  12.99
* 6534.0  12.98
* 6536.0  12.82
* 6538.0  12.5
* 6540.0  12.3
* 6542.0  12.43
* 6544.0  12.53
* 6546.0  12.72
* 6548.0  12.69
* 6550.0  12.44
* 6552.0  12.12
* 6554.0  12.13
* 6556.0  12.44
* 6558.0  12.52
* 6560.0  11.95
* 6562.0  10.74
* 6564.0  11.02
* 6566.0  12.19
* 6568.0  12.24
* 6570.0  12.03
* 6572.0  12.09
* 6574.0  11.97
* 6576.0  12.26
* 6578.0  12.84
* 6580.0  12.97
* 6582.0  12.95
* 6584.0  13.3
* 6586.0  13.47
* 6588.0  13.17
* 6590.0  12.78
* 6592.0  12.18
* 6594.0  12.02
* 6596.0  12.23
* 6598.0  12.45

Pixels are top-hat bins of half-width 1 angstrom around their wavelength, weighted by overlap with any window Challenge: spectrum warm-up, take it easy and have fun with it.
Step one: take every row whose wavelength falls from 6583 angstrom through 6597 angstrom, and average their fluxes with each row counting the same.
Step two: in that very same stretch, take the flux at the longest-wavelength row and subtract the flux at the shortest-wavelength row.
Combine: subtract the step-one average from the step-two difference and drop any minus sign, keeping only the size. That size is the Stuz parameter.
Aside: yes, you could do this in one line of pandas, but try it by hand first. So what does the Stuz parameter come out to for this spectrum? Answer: 13.8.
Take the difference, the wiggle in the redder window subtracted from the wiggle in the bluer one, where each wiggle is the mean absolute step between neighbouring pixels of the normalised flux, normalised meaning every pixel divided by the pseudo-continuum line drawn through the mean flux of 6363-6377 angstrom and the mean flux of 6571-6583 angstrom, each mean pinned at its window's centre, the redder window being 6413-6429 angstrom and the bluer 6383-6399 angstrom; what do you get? -0.026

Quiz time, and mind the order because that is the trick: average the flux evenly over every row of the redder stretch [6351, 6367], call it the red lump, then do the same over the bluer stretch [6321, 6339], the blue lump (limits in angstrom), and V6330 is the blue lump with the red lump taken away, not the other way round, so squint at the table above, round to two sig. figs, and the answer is -0.29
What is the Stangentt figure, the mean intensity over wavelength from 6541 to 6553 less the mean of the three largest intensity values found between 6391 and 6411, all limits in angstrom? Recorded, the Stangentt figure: -0.40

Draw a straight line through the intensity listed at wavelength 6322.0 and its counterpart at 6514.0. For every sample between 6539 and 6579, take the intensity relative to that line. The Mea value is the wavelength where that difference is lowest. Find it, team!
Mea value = 6562.0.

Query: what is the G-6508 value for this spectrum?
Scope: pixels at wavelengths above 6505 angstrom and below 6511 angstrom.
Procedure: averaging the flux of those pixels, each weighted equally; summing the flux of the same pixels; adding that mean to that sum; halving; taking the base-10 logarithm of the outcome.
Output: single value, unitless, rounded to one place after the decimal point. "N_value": 1.4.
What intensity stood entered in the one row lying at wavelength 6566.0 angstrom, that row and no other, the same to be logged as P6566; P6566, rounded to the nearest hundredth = 12.19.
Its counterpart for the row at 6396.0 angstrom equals 12.93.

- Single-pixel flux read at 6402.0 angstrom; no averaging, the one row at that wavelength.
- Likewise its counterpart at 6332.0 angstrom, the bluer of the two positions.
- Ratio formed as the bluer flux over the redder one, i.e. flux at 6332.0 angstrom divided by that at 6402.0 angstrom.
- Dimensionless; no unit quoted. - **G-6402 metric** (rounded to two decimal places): 1.05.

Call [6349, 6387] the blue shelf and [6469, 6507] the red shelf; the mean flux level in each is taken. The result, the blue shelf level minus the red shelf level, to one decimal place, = 0.6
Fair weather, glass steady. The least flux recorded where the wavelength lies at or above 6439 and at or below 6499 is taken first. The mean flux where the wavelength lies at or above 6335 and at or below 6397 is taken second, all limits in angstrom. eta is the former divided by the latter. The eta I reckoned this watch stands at 0.905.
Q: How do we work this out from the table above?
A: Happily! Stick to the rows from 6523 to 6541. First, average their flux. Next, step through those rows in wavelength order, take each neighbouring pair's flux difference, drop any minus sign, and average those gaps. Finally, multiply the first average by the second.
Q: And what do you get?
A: 2.1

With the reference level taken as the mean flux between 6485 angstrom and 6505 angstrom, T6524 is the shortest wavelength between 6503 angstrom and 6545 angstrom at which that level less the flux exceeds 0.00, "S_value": 6540.0 angstrom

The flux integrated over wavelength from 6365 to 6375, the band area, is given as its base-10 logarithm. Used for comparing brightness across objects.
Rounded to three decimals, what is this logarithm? 2.117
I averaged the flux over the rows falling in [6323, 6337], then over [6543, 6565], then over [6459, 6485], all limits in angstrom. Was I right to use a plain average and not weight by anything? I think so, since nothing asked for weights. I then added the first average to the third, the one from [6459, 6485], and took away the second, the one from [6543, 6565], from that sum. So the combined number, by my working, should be 13.4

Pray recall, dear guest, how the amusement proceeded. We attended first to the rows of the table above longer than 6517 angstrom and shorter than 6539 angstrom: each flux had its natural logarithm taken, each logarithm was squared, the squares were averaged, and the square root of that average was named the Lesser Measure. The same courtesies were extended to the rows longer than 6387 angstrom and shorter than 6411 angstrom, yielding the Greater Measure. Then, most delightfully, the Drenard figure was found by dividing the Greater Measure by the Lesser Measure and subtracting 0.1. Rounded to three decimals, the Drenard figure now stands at 0.899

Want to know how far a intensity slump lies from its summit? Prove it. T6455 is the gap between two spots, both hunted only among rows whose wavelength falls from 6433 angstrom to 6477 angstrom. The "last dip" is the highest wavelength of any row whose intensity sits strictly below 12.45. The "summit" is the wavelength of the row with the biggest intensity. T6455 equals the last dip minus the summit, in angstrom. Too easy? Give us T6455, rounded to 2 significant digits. 40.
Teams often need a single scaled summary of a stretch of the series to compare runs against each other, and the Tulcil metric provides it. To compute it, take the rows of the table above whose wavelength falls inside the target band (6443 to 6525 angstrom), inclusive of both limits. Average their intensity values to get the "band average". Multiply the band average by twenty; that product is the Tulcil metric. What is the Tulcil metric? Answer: 251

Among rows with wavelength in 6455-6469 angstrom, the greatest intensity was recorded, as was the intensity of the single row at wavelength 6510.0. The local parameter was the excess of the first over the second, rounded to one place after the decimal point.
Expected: -0.2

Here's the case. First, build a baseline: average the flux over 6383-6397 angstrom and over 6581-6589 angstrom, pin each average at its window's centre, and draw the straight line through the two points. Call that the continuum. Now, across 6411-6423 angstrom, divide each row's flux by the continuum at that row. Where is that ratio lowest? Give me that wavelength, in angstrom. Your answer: 6422.0 angstrom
